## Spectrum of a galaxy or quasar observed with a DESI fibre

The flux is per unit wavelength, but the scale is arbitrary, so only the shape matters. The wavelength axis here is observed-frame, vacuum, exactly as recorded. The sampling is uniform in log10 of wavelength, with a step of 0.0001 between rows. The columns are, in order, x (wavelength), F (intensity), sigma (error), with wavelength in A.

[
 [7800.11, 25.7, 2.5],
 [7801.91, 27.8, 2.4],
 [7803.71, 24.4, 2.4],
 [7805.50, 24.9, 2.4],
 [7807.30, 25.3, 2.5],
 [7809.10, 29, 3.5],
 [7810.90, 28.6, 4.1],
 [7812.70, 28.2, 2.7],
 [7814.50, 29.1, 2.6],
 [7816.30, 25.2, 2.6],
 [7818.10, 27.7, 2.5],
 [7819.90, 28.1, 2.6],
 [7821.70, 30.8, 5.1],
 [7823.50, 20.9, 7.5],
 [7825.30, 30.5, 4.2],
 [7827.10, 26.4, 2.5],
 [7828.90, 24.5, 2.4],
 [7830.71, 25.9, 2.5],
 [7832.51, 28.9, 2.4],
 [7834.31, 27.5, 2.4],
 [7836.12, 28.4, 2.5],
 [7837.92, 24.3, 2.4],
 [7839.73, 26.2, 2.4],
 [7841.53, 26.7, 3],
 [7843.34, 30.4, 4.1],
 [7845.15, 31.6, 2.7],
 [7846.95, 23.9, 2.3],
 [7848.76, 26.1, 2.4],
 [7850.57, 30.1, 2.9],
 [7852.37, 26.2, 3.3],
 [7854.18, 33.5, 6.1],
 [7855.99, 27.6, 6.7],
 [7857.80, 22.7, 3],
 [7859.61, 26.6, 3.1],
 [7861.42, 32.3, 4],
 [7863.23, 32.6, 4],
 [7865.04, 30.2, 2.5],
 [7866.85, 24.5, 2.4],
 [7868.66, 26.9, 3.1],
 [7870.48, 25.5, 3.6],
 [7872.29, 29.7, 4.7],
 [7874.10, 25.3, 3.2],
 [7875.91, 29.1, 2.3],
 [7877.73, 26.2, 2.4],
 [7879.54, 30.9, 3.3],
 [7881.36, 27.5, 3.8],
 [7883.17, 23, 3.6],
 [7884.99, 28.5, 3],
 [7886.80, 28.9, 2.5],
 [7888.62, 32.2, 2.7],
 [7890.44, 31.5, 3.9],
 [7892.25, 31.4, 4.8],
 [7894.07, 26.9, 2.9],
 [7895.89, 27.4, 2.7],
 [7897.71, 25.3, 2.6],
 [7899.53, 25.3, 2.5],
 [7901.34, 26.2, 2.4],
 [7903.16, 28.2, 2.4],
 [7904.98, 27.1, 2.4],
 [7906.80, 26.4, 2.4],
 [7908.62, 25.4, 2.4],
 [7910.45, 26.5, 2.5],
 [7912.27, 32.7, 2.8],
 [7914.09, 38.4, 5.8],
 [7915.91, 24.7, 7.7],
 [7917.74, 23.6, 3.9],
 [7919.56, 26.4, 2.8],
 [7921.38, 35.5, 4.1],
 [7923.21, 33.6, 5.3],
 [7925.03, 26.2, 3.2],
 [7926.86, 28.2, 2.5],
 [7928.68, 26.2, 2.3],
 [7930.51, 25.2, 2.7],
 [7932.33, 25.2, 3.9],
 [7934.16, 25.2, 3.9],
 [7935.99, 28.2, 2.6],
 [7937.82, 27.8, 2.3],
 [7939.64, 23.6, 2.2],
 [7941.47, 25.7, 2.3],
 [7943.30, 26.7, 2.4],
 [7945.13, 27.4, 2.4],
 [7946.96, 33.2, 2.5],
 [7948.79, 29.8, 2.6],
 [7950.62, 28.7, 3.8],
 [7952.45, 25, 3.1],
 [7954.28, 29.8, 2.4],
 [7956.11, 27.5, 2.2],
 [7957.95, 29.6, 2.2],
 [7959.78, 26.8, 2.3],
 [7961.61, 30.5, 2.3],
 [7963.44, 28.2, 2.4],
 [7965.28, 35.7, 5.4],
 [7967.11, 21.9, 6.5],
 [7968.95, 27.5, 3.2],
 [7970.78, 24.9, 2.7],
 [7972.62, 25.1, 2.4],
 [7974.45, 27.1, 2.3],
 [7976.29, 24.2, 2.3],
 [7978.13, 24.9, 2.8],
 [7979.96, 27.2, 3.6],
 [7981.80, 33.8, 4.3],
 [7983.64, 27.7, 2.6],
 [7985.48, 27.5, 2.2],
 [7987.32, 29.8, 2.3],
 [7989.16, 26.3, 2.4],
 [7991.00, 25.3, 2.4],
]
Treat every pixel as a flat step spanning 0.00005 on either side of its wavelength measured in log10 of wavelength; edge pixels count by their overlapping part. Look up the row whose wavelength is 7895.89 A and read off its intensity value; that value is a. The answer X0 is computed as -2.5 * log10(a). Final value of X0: -3.59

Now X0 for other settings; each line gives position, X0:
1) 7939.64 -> -3.43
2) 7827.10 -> -3.55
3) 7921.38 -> -3.88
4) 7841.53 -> -3.57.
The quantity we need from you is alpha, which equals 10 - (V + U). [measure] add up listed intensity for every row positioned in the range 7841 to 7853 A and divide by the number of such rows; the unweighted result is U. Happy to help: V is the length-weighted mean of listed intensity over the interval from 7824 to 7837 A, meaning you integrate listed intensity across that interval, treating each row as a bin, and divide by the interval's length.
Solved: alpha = -45.1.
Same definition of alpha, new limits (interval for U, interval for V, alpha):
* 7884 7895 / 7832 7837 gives -48.1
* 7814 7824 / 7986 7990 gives -45.0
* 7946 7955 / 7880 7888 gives -46.7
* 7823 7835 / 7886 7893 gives -47.4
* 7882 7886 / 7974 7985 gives -43.2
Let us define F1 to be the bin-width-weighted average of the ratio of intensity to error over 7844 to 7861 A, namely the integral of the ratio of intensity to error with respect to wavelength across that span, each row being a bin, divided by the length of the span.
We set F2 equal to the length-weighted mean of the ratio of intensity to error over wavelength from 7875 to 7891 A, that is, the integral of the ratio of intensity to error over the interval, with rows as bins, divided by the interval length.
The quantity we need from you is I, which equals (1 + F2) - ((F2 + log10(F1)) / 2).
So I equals 5.4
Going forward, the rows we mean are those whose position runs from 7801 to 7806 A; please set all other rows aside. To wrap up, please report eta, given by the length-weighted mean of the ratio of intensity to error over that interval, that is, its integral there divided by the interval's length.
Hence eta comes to 10.7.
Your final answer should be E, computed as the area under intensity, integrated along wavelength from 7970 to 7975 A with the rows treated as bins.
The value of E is 128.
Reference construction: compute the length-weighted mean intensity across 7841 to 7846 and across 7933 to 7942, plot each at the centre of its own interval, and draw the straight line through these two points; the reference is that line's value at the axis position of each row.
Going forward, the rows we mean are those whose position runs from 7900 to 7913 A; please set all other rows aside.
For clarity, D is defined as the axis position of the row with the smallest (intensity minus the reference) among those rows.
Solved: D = 7908.62 A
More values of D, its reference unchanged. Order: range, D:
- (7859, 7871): 7866.85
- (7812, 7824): 7823.50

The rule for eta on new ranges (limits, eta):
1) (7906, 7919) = 8.5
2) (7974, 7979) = 10.3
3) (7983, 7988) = 12.1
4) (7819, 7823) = 7.9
